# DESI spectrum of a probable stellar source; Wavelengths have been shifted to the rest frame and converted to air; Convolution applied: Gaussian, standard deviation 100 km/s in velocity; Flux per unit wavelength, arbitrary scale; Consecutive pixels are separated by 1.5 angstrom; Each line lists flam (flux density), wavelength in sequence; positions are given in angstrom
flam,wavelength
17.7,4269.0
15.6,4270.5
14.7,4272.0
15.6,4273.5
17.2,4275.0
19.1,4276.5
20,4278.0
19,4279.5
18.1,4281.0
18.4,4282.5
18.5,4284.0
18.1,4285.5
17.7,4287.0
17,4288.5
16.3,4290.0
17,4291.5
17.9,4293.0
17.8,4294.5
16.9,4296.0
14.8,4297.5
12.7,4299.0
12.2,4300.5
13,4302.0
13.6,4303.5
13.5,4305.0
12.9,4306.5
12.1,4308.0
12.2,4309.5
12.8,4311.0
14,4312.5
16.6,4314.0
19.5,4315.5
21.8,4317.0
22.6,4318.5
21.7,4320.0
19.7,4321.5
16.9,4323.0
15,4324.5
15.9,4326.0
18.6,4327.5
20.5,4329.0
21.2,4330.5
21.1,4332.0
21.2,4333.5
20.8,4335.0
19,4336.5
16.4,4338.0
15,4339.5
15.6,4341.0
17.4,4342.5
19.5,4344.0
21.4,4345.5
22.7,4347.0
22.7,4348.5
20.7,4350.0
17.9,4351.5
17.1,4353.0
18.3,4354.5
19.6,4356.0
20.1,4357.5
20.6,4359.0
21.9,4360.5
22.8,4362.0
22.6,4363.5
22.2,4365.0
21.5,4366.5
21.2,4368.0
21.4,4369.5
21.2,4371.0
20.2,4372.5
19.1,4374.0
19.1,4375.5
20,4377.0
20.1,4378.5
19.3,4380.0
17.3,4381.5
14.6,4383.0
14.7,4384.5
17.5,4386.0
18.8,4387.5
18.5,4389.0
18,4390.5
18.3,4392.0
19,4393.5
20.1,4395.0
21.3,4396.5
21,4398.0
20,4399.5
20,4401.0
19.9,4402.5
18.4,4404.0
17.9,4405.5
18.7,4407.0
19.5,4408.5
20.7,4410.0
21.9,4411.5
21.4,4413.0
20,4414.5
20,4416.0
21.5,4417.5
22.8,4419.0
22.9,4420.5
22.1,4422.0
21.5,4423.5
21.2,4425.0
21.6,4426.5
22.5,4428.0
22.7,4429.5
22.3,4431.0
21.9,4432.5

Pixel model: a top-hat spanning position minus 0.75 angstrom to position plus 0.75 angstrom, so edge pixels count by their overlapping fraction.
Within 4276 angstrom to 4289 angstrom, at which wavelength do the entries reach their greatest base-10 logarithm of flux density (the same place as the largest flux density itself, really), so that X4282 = 4278.0 angstrom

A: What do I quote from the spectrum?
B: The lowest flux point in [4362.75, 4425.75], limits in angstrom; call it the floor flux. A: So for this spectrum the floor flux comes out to 14.6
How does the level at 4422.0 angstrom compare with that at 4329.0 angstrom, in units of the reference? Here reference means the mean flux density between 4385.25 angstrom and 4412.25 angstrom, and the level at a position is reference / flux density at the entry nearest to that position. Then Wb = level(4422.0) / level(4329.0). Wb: 0.93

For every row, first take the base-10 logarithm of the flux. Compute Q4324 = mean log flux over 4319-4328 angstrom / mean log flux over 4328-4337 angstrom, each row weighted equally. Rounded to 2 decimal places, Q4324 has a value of 0.95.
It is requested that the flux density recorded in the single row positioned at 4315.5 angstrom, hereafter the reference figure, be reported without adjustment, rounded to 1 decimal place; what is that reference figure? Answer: 19.5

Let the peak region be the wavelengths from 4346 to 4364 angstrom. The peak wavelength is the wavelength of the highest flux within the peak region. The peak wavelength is 4362.0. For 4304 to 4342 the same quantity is 4318.5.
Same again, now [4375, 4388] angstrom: 4378.5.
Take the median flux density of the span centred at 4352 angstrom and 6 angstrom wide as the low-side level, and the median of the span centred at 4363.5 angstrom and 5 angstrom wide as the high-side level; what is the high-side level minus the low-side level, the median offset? 4.5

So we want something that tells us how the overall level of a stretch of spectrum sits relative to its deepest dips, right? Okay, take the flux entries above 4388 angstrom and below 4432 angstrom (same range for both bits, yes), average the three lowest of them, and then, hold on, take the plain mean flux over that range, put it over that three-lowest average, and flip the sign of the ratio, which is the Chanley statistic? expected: -1.137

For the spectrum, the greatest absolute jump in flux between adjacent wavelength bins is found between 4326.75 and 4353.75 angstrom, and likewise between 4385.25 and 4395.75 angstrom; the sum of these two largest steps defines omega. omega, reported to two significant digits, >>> 4.1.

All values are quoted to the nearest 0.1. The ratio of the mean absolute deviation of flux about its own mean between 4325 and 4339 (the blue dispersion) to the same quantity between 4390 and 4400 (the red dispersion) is 1.6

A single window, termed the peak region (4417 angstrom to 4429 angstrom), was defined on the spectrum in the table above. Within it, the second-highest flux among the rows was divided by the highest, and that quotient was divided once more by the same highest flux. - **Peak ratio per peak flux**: 0.0435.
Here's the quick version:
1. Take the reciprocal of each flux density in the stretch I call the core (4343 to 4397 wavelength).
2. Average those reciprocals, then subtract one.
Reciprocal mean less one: -0.949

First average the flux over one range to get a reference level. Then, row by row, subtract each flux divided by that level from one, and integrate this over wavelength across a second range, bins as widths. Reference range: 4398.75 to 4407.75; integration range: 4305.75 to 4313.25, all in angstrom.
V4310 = 2.5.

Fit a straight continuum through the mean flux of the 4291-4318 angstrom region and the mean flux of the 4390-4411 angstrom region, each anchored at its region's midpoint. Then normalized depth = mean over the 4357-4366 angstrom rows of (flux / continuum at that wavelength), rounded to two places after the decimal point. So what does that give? 1.23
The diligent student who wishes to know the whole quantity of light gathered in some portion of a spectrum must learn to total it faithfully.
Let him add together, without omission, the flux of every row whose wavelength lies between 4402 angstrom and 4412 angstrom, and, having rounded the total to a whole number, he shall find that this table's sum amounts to 137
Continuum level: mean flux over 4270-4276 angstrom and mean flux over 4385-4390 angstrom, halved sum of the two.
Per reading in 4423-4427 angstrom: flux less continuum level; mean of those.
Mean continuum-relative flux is 4.4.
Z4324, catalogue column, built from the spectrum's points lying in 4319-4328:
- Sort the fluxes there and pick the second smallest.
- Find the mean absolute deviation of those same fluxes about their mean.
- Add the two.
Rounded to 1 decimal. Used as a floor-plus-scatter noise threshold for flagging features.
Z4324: 17.9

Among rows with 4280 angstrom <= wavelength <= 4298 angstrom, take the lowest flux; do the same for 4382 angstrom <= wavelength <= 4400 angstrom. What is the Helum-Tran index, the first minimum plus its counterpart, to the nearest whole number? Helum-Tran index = 29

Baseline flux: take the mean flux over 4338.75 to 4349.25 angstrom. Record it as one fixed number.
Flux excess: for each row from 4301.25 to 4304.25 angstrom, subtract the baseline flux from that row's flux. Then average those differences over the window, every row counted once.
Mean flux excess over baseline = -6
